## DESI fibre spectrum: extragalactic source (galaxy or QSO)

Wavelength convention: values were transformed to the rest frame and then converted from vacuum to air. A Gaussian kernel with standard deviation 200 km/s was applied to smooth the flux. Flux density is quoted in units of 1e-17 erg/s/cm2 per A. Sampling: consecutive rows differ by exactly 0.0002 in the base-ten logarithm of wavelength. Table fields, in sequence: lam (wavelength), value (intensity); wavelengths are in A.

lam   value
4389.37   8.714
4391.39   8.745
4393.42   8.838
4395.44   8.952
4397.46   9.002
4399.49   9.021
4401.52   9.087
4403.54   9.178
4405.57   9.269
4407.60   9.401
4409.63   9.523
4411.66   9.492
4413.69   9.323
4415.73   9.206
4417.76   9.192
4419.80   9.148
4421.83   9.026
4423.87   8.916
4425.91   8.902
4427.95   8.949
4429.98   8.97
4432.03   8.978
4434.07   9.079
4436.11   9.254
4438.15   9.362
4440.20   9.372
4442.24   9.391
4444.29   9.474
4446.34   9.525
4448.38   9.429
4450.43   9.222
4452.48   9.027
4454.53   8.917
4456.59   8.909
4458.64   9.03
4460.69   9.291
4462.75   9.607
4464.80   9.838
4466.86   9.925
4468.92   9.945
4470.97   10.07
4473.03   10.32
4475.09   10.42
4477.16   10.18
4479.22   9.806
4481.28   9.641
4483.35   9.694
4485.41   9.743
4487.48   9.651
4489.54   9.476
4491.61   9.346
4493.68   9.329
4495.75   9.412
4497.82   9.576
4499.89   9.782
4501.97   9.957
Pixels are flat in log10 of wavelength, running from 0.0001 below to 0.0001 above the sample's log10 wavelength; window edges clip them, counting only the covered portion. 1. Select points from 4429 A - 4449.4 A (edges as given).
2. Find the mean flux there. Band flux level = 9.28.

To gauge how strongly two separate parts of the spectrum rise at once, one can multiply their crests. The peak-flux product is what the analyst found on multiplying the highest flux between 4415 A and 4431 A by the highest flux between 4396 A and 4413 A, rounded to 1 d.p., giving 87.7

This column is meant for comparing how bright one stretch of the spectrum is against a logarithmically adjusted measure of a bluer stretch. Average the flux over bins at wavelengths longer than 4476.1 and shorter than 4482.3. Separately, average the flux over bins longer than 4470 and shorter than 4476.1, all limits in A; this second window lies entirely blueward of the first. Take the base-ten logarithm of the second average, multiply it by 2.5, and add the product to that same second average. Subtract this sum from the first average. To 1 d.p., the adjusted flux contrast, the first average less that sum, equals -2.9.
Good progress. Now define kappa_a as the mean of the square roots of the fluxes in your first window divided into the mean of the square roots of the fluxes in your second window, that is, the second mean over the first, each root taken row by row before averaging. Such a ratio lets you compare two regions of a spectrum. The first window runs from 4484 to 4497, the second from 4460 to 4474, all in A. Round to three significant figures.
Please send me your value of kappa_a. 1.02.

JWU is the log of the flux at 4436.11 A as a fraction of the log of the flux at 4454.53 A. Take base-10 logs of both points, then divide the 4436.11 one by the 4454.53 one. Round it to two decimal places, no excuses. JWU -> 1.02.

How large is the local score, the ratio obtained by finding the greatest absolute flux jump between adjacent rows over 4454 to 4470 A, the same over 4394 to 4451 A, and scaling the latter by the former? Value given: 0.66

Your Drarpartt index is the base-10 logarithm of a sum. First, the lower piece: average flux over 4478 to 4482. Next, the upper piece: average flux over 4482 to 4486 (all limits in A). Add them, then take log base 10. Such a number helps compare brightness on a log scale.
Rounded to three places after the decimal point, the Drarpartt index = 1.289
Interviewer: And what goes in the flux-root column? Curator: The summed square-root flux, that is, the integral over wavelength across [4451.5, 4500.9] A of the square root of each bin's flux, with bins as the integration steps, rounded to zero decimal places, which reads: 153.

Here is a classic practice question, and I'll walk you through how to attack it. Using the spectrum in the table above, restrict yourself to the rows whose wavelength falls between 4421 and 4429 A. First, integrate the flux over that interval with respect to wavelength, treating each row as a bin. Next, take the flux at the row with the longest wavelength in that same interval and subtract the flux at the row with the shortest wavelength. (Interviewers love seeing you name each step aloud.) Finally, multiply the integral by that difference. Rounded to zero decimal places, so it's -6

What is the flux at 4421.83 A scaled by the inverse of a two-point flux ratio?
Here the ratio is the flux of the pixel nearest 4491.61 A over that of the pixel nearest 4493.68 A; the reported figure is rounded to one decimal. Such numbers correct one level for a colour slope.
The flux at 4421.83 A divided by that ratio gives 9.0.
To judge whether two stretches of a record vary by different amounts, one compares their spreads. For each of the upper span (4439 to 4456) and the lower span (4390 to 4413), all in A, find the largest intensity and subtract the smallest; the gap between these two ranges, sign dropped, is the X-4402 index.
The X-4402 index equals 0.2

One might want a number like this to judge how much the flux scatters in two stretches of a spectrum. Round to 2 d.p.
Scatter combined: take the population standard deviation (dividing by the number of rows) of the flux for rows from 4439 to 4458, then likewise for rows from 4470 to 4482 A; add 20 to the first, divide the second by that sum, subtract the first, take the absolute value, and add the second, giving 0.49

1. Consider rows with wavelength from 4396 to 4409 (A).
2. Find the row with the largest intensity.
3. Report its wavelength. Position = 4407.60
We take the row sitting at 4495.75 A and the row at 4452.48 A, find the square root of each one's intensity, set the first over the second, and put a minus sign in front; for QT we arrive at -1.021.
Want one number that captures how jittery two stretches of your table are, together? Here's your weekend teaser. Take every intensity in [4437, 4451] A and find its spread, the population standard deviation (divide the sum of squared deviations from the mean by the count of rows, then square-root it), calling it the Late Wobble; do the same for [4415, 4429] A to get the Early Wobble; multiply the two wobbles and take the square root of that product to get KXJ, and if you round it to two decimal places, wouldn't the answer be 0.10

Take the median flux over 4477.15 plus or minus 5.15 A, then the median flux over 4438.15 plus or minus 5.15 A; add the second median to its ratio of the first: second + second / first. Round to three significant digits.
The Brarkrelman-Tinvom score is 10.3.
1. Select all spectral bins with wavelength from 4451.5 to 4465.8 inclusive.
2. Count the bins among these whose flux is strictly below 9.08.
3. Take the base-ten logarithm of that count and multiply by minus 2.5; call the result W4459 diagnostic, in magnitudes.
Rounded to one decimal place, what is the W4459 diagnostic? -1.5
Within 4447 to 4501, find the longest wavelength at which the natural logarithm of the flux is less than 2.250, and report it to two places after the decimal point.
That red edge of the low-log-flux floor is 4495.75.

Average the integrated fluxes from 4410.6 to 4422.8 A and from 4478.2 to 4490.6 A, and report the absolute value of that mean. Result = 116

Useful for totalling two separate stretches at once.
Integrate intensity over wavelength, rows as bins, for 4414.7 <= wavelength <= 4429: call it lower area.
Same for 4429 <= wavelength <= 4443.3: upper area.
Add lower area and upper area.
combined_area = 261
